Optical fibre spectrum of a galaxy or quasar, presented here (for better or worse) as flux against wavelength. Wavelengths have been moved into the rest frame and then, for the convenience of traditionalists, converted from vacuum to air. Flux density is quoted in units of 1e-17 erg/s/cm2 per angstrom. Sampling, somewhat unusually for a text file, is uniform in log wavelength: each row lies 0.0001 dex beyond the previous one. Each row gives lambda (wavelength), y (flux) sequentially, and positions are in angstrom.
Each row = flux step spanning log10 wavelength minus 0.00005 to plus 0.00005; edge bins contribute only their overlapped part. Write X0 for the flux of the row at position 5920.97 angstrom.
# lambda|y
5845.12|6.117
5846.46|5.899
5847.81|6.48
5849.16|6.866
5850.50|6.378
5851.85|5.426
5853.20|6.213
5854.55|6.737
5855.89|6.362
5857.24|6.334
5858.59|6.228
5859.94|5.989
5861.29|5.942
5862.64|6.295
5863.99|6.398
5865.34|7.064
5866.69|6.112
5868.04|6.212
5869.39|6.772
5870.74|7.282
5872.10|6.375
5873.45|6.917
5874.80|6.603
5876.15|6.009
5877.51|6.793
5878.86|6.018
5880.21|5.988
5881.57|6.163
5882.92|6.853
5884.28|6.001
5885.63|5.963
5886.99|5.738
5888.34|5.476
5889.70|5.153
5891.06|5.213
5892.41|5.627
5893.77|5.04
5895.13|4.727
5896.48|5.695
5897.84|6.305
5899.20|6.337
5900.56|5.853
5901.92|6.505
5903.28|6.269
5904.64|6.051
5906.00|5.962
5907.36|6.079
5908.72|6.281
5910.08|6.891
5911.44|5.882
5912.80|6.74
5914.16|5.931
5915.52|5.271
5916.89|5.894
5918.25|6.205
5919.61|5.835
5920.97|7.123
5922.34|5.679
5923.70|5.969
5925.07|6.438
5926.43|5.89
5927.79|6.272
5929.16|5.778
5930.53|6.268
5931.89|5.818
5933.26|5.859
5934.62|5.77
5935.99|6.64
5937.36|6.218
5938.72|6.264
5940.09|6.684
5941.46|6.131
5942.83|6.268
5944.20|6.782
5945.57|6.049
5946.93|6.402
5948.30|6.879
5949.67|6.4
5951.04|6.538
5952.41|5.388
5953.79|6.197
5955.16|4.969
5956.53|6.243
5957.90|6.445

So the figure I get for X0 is 7.123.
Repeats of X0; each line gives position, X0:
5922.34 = 5.679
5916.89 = 5.894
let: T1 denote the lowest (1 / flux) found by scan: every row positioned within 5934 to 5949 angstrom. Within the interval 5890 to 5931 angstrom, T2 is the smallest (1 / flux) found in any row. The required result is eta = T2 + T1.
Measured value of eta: 0.286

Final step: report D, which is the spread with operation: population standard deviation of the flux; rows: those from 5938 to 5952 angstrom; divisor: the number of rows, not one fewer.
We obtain 0.26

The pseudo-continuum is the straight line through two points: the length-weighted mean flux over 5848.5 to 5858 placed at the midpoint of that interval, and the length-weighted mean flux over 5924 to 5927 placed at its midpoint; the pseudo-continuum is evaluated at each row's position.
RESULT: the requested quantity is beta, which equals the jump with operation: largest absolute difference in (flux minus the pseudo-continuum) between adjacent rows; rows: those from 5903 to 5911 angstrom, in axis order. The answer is 0.61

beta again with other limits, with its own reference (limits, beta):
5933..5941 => 0.87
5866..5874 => 0.90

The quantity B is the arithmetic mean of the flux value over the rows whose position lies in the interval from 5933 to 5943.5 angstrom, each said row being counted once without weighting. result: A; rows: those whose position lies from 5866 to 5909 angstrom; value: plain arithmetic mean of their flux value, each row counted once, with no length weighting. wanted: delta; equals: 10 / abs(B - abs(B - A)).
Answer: 1.65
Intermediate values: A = 6.07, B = 6.23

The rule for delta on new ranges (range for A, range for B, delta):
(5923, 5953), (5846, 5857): 1.61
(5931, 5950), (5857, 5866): 1.59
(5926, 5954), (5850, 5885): 1.61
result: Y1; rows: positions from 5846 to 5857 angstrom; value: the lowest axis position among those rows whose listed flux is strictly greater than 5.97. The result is 5847.81 angstrom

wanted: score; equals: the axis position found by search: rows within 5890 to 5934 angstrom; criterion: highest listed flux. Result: 5920.97 angstrom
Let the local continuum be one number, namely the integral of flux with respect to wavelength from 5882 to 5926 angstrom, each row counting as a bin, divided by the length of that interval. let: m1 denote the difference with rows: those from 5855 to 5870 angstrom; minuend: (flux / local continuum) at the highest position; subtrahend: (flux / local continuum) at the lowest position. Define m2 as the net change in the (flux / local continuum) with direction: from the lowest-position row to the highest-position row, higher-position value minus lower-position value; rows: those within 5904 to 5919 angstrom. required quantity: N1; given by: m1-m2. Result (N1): 0.04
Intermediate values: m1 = 0.069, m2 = 0.0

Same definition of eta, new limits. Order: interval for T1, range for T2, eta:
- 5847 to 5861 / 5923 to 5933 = 0.301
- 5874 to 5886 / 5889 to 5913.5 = 0.291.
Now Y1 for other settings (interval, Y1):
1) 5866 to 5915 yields 5866.69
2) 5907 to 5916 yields 5907.36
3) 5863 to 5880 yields 5863.99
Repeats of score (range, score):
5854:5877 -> 5870.74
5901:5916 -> 5910.08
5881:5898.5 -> 5882.92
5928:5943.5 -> 5940.09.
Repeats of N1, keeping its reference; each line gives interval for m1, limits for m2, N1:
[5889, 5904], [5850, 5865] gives 0.18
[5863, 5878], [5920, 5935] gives 0.29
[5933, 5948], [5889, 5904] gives -0.10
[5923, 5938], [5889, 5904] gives -0.15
